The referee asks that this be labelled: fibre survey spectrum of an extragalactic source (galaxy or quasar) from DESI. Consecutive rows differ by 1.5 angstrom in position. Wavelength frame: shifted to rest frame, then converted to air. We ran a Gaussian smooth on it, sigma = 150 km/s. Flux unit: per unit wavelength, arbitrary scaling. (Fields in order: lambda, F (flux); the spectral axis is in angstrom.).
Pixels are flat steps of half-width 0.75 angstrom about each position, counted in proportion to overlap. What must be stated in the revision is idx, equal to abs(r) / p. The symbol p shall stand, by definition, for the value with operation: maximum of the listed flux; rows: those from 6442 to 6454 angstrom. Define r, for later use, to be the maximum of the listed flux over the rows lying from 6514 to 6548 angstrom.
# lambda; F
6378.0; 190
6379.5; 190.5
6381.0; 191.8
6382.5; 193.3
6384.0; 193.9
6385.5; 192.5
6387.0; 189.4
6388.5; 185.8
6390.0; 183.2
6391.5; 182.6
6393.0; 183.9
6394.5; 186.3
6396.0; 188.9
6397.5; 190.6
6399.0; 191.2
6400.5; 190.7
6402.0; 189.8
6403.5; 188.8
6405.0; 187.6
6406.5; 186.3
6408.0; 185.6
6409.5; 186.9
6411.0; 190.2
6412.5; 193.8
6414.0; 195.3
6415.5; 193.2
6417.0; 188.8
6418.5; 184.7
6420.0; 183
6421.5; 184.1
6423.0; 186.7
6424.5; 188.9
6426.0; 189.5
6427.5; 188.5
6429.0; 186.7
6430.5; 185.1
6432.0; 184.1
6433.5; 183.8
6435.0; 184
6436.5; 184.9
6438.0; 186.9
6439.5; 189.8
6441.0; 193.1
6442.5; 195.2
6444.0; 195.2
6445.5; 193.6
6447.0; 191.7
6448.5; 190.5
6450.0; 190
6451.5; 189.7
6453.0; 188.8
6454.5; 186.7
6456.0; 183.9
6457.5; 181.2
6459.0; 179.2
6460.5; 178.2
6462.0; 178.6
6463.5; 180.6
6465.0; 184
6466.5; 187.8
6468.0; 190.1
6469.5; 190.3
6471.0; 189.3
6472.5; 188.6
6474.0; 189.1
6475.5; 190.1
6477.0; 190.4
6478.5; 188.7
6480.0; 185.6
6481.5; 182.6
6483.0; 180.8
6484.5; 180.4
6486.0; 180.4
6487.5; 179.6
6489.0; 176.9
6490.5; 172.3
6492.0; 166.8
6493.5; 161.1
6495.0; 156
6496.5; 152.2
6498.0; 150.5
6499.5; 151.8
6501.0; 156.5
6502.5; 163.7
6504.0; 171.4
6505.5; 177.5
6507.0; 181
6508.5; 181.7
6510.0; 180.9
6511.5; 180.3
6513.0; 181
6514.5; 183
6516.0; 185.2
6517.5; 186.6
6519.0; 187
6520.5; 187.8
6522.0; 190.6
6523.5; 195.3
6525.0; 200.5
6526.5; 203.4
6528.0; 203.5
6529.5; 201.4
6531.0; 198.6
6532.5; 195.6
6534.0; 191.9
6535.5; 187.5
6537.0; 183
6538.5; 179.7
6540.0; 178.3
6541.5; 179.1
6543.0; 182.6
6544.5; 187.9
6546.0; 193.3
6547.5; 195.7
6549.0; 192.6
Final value 1.04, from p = 195.2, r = 203.5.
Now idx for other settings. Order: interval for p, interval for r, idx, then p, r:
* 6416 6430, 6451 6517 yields 1.00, 189.5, 190.4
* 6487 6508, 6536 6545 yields 1.04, 181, 187.9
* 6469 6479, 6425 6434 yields 1.00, 190.4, 189.5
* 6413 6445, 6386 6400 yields 0.98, 195.3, 191.2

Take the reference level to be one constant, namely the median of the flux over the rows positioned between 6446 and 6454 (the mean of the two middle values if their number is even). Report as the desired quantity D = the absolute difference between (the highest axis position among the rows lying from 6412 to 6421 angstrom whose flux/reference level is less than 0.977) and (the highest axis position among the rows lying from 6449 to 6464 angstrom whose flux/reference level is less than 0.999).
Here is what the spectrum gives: 43.5 angstrom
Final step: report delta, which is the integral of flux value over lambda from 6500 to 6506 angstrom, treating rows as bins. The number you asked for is 997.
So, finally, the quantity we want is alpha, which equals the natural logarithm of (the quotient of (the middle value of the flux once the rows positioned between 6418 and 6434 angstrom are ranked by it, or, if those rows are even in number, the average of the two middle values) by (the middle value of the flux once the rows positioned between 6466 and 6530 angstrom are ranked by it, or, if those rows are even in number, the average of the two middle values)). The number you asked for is 0.014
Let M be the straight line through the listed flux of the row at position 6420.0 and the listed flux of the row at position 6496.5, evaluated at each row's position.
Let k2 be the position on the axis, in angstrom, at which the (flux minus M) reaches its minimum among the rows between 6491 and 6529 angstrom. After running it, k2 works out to 6498.0 angstrom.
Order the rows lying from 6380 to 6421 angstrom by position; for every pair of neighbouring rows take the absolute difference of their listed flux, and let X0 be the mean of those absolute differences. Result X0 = 1.91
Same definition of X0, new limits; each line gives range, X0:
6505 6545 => 2.45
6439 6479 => 1.53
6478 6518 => 2.97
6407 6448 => 1.89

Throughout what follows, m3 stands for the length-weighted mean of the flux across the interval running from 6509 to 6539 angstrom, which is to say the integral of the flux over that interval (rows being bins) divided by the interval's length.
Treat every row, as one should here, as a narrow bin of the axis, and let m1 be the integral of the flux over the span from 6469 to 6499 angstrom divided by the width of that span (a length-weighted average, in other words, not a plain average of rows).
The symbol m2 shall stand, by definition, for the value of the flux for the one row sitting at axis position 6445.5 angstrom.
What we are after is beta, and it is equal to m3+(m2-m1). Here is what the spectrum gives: 206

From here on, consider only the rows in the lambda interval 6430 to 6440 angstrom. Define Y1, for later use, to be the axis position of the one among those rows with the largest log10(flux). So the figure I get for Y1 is 6439.5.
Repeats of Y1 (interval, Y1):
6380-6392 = 6384.0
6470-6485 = 6477.0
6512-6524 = 6523.5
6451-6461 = 6451.5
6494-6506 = 6505.5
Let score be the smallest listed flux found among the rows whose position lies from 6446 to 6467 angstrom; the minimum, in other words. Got 178.2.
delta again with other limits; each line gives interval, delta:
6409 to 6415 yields 1151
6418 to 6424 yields 1109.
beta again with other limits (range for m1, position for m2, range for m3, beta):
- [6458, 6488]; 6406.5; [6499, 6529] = 184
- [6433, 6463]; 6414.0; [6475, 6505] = 180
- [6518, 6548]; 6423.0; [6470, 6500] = 172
